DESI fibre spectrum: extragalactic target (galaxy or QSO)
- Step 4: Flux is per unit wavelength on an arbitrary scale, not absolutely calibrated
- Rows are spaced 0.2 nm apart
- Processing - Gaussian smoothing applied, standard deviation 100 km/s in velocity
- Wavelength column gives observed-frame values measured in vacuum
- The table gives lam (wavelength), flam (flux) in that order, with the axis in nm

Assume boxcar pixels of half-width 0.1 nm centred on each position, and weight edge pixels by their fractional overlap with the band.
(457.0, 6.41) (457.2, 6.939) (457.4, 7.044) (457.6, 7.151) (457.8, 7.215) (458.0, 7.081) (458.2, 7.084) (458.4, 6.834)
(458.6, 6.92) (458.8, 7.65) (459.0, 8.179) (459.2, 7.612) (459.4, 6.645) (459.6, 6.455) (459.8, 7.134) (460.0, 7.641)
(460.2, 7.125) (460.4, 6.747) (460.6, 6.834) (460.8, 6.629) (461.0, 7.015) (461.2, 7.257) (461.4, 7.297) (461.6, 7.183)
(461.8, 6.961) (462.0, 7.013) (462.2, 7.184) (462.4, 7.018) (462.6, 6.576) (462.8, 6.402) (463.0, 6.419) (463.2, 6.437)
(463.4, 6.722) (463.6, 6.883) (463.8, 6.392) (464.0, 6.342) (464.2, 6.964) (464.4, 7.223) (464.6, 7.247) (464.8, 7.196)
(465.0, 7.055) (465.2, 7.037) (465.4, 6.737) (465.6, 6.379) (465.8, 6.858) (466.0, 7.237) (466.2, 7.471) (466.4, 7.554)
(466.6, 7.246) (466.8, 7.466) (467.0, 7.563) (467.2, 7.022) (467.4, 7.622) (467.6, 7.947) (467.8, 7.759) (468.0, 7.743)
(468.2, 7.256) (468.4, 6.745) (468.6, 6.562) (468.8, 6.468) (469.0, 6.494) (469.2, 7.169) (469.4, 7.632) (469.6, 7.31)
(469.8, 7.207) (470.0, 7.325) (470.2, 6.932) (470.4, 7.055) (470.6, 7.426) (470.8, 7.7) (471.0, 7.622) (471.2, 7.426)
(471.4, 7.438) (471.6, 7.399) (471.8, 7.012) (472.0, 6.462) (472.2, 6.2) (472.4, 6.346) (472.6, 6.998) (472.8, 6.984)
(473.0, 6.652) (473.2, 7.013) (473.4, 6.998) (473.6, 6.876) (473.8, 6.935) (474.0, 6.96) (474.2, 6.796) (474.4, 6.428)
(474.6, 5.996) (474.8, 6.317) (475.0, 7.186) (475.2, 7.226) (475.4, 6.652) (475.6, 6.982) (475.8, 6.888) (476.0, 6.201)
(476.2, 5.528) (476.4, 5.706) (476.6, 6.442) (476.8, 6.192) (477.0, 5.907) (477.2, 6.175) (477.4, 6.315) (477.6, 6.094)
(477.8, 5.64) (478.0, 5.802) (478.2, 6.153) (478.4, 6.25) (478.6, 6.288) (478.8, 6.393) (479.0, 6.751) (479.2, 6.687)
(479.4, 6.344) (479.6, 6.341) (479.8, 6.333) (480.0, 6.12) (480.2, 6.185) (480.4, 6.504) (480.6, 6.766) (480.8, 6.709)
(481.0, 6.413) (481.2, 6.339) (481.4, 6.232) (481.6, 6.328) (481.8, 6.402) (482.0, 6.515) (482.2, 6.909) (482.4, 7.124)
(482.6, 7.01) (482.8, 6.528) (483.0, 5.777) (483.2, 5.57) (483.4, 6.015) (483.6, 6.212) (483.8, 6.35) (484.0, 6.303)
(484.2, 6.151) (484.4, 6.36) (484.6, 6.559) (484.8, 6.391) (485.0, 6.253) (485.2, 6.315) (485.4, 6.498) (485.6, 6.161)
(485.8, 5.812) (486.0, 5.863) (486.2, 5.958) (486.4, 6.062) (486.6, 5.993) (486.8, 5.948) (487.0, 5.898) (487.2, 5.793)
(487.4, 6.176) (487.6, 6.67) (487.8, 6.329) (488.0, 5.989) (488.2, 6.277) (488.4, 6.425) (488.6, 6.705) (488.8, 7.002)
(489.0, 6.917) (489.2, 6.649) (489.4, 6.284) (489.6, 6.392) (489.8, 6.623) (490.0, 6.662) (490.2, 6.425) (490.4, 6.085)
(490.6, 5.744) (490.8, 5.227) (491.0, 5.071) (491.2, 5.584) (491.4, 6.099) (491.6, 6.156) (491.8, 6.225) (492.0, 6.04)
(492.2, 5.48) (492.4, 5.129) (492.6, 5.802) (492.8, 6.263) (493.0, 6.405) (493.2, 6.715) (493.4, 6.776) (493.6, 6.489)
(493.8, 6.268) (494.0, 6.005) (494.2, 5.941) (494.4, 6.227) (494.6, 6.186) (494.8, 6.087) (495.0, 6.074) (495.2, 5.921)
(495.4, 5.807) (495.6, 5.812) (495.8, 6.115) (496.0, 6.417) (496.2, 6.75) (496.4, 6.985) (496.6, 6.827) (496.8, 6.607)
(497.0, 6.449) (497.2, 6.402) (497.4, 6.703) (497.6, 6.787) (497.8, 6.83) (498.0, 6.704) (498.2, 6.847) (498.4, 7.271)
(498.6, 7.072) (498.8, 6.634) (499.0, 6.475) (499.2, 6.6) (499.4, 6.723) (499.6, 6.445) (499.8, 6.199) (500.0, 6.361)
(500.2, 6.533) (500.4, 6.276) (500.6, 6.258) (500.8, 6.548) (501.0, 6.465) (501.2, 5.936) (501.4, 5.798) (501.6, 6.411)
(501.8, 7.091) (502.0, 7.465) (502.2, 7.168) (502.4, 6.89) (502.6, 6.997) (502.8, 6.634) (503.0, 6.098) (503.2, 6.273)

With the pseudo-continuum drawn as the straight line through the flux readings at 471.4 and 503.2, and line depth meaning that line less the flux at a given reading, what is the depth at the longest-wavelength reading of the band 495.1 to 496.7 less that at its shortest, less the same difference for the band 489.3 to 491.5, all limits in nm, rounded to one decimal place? -1.1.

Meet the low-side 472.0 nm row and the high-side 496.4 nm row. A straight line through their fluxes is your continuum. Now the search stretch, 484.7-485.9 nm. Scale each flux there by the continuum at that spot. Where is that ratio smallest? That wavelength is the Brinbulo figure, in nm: 485.8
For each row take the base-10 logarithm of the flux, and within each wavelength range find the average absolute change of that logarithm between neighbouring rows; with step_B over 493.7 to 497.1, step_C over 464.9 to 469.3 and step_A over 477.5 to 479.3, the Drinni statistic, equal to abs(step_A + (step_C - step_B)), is 0.020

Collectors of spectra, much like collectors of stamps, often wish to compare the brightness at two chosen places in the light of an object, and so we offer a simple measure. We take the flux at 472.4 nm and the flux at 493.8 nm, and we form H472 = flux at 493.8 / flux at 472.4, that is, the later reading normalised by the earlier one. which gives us 0.99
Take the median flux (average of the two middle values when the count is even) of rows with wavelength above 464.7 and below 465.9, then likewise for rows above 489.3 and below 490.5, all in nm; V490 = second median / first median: 0.92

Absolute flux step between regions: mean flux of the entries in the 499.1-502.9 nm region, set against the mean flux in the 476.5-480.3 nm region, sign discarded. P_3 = 0.34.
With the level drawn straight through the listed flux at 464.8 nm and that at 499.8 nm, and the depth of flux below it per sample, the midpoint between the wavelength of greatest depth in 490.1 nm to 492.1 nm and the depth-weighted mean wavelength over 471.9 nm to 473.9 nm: 481.66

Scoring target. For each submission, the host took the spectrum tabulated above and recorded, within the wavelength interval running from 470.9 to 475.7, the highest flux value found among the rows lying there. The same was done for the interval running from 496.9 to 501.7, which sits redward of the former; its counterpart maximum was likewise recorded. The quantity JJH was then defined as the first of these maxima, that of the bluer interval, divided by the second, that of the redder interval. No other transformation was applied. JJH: 1.05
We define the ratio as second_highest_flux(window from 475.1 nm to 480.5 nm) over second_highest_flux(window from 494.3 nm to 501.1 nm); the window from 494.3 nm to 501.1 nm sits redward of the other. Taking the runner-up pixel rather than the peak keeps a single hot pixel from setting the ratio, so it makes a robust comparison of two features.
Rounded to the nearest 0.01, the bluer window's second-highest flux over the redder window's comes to 0.99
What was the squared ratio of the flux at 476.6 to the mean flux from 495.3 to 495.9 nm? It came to 1.19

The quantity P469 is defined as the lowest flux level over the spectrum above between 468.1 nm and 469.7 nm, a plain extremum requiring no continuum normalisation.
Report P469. 6.468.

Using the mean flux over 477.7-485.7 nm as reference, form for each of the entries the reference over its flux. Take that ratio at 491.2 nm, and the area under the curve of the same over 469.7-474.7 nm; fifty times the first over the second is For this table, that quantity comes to 12.4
